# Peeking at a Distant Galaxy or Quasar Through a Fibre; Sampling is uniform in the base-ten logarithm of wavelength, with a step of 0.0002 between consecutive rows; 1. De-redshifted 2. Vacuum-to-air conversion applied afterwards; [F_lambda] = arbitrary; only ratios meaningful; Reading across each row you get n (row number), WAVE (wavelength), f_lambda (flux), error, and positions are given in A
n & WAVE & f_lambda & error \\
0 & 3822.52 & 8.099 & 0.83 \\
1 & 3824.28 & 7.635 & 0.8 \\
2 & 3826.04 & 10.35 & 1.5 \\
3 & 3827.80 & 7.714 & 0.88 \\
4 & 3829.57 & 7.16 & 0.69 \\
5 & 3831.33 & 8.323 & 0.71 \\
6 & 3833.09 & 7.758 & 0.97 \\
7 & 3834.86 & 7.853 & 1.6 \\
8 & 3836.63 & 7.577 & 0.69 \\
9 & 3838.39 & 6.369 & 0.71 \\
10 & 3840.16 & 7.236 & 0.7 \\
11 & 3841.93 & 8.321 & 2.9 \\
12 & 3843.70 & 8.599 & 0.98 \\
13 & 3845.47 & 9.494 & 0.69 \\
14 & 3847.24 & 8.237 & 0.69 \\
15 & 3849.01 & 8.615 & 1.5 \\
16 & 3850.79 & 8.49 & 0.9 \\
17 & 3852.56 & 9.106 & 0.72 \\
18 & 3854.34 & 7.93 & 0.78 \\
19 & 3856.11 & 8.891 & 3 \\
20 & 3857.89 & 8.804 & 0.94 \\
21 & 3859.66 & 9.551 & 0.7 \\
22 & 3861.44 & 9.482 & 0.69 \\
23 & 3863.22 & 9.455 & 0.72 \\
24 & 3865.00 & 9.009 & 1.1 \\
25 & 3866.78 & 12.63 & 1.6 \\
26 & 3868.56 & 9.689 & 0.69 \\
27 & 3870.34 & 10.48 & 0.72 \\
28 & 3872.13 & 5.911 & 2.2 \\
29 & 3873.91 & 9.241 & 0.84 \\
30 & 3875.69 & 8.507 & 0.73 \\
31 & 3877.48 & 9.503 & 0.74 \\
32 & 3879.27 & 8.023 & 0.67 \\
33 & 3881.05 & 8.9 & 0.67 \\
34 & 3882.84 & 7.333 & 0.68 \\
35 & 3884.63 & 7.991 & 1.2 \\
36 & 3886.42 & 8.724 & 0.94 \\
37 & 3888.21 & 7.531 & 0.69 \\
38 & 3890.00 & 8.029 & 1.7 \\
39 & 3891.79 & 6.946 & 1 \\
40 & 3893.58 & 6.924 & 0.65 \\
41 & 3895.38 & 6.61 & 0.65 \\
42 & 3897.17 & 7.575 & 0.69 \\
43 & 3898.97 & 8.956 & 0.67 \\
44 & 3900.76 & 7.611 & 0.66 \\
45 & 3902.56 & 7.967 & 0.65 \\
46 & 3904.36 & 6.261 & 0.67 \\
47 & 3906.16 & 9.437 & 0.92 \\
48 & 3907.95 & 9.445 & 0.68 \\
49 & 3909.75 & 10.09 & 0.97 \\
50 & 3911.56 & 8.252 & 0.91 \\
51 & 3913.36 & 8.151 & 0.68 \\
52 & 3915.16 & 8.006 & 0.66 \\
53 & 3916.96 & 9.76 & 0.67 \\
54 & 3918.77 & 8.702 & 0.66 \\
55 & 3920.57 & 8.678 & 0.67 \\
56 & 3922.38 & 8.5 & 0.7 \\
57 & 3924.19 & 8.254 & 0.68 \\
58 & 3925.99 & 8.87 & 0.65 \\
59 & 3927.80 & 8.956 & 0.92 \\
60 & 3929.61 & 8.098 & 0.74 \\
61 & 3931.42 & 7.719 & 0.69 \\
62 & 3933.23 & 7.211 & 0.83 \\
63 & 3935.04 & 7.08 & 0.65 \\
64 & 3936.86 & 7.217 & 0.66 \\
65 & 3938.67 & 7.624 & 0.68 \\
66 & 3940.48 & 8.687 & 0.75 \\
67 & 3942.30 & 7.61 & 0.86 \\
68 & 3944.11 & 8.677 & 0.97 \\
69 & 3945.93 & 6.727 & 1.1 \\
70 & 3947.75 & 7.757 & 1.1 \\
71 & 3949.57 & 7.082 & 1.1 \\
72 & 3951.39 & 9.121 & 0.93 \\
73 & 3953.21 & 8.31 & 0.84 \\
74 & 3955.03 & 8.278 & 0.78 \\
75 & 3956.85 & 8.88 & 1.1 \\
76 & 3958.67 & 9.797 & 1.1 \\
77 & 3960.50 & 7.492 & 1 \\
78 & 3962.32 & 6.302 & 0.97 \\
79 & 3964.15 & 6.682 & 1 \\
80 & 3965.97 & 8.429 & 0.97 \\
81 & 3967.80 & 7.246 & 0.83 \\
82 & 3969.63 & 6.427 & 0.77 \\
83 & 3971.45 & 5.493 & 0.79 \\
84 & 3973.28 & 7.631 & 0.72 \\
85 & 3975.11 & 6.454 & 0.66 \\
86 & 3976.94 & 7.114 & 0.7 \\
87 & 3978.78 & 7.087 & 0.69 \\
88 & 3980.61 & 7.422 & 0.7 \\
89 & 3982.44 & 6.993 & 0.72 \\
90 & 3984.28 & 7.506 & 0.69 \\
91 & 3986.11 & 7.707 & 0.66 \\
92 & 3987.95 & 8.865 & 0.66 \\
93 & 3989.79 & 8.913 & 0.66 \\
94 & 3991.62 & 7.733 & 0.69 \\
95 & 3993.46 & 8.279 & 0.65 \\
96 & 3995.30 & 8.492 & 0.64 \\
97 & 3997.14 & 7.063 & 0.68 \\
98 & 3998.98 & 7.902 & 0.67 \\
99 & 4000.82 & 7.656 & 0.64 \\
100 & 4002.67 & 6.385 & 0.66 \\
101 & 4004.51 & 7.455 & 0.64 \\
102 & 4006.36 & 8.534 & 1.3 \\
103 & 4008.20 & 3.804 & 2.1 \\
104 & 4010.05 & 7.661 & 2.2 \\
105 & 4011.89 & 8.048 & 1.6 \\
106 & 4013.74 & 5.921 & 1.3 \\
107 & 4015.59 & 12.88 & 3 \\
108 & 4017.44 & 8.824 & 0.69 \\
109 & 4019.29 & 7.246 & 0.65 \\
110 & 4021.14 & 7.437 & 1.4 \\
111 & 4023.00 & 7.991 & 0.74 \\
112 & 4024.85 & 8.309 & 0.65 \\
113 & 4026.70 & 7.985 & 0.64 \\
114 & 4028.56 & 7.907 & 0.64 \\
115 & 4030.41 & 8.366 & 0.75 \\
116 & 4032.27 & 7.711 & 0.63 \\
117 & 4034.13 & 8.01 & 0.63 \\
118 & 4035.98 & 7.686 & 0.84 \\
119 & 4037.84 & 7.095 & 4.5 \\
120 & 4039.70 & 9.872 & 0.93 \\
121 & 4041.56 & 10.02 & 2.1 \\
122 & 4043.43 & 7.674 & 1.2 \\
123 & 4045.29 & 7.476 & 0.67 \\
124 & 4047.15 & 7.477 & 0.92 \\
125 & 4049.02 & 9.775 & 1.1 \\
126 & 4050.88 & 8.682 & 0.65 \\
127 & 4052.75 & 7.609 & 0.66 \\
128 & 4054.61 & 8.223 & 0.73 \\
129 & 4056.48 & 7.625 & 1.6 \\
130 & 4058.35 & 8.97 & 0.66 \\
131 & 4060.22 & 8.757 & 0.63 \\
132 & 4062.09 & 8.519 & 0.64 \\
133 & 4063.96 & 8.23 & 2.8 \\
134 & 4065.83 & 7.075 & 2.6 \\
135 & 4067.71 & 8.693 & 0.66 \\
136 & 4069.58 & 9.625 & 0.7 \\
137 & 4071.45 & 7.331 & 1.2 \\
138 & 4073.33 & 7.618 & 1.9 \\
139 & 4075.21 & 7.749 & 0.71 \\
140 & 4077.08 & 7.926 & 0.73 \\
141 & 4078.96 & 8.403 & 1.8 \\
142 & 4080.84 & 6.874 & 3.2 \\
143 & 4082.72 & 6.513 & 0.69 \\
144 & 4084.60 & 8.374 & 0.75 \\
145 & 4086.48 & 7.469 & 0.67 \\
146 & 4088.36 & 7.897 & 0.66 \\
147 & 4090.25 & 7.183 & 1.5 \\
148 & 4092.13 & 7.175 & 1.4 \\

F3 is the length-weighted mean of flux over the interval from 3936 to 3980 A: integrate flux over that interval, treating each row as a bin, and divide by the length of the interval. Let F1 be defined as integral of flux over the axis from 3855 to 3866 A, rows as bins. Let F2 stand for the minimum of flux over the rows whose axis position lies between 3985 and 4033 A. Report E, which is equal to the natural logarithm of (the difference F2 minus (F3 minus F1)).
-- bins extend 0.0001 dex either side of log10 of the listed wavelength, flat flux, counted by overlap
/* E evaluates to 4.6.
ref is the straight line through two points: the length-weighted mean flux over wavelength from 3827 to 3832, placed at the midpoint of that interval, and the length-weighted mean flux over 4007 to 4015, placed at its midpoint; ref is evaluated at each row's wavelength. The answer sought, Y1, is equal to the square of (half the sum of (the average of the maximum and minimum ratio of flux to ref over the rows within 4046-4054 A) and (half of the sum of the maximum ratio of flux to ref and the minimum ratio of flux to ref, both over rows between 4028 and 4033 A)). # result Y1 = 1.62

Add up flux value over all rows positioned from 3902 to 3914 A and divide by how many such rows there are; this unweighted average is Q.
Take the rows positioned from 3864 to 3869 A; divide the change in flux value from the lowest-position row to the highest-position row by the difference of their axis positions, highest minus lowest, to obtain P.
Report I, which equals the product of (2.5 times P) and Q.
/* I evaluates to 4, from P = 0.19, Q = 8.51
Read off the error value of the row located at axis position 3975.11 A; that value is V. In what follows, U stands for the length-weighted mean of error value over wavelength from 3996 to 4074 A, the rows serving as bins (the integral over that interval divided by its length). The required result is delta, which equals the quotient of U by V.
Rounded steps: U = 1.18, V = 0.7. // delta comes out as 1.8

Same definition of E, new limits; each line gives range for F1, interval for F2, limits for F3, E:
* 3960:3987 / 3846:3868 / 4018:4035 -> 5.3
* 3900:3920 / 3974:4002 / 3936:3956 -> 5.1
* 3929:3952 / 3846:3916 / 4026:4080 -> 5.2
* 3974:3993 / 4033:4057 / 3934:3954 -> 5.0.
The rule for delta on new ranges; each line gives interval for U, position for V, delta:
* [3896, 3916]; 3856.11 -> 0.2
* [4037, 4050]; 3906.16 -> 1.7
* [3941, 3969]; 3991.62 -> 1.4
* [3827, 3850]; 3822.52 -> 1.3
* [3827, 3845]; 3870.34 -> 1.5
